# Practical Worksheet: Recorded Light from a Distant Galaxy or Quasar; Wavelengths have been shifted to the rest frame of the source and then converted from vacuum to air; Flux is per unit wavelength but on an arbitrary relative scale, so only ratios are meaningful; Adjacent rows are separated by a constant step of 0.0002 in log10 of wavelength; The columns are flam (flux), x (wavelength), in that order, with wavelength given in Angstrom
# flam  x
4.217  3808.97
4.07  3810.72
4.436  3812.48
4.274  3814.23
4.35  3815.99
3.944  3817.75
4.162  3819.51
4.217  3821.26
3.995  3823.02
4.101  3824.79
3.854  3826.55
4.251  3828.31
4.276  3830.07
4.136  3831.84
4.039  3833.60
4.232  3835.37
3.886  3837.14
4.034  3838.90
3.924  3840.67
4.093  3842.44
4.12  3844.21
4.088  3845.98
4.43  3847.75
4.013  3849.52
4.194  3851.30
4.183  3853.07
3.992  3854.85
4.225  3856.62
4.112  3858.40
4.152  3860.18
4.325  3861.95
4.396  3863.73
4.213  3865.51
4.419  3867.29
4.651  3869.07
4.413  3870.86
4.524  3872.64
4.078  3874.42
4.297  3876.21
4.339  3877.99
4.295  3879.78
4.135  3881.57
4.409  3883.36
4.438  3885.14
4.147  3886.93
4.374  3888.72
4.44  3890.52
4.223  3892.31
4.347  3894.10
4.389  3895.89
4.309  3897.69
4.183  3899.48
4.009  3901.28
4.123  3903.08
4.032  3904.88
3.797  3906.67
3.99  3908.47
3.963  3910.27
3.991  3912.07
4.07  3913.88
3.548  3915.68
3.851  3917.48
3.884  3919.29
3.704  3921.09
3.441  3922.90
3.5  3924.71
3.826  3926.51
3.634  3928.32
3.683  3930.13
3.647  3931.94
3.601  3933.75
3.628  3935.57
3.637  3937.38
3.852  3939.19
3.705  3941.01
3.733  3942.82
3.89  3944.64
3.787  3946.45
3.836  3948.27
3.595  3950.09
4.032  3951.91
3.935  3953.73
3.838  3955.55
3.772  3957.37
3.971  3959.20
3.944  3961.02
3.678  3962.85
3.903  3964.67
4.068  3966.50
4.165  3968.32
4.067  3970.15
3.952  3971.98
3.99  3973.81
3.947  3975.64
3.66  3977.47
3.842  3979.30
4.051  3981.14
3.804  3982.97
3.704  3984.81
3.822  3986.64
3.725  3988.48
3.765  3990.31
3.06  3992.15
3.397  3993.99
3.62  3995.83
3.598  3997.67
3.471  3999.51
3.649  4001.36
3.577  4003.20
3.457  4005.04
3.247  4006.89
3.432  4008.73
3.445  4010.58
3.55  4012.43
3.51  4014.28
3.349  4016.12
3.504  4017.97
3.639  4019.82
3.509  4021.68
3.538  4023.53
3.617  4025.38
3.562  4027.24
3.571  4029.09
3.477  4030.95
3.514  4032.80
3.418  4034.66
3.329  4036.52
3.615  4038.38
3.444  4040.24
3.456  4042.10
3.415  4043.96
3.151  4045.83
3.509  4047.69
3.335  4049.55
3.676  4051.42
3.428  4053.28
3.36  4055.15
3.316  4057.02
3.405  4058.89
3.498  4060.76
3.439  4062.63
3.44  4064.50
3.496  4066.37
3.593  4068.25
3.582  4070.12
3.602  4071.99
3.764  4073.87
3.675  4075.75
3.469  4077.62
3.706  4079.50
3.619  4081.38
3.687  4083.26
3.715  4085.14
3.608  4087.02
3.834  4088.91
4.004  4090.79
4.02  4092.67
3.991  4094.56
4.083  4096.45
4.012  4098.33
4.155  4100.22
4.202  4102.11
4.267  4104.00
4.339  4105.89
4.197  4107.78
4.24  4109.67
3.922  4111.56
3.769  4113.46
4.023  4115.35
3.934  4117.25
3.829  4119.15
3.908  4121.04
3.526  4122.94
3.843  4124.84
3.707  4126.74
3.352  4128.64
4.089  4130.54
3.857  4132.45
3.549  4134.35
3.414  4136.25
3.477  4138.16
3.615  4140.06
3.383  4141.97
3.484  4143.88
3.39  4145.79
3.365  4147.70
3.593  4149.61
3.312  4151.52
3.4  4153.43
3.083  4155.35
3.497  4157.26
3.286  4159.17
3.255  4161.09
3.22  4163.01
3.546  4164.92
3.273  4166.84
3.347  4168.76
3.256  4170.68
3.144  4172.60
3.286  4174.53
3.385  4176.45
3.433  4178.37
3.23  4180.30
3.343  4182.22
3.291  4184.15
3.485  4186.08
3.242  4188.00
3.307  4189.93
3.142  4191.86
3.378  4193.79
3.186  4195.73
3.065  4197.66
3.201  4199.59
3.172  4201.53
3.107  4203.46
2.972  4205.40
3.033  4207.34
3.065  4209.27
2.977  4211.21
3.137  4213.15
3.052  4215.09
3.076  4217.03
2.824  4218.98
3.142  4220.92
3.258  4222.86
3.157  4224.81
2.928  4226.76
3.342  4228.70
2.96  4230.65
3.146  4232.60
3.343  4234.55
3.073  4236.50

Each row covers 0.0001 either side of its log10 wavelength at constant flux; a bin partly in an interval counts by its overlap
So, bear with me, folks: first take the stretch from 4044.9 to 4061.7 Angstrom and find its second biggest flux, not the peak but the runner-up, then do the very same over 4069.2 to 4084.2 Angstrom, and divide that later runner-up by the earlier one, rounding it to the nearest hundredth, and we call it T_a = 1.06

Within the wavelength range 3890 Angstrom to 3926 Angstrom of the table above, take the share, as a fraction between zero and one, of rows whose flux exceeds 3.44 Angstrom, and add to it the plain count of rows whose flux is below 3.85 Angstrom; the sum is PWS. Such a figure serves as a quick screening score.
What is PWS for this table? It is 6.0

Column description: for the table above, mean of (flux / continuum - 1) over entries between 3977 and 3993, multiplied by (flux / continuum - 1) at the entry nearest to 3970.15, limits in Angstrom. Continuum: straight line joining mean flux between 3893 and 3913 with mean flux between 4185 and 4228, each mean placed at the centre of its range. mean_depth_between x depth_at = -0.0015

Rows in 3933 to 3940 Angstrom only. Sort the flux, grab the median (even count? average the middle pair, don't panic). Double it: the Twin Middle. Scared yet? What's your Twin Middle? 7.3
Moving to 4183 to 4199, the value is 6.5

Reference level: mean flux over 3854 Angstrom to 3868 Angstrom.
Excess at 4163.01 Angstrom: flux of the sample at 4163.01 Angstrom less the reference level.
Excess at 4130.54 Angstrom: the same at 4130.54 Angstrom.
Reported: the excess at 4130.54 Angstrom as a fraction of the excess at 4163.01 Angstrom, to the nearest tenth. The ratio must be 0.1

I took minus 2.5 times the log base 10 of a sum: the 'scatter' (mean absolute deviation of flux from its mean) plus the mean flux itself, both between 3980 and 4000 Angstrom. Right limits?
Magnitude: -1.46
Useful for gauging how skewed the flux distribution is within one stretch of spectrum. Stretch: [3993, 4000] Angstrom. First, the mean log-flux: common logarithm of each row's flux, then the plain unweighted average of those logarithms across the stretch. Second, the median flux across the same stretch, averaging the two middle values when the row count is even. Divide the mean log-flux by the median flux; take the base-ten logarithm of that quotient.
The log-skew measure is -0.811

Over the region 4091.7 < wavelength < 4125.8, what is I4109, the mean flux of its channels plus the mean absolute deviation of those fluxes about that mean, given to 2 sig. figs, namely 4.2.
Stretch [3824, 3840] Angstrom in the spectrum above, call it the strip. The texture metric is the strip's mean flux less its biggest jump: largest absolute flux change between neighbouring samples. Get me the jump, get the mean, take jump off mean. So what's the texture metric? 3.7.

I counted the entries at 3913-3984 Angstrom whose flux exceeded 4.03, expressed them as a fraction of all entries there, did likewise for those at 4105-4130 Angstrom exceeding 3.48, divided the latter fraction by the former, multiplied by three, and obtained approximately 18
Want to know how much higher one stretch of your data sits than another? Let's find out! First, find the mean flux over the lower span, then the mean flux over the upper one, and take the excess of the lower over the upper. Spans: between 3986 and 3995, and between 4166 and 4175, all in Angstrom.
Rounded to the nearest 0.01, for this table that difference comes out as 0.29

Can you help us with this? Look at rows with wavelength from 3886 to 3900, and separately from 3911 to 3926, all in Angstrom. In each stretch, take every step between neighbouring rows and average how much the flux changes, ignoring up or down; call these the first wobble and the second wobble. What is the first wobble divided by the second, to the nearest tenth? 0.6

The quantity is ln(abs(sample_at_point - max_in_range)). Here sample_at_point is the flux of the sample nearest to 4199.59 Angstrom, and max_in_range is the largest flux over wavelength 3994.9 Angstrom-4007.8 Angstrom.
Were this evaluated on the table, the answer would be -0.80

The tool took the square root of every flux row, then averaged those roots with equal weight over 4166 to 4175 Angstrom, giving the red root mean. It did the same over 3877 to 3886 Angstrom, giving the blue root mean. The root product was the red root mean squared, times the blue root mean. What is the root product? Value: 6.8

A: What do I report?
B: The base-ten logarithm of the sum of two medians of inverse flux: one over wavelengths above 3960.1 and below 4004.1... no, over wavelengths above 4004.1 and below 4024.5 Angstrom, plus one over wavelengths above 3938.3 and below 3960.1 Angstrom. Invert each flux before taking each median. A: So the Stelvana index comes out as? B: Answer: -0.263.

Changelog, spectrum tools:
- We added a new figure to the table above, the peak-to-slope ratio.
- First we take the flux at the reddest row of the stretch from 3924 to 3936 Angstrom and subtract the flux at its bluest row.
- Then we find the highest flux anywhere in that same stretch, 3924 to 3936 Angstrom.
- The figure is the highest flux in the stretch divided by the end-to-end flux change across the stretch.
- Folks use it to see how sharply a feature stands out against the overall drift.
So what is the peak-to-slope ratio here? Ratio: 30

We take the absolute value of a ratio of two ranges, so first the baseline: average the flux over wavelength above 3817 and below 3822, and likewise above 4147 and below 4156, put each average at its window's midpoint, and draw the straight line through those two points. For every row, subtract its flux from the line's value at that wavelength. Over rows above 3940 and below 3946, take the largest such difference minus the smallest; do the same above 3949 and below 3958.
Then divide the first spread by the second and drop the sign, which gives 0.44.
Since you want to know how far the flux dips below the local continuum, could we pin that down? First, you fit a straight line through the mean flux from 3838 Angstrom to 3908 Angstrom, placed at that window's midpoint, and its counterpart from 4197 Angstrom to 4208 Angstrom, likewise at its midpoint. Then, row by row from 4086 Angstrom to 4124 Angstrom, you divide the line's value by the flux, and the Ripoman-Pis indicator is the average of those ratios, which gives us 0.86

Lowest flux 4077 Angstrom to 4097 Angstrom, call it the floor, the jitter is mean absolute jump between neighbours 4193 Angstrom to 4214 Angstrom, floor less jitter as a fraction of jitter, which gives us 33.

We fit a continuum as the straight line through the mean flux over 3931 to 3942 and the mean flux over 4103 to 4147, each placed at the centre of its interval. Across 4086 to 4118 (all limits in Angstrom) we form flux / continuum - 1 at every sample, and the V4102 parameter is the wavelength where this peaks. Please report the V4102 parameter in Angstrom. 4105.89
